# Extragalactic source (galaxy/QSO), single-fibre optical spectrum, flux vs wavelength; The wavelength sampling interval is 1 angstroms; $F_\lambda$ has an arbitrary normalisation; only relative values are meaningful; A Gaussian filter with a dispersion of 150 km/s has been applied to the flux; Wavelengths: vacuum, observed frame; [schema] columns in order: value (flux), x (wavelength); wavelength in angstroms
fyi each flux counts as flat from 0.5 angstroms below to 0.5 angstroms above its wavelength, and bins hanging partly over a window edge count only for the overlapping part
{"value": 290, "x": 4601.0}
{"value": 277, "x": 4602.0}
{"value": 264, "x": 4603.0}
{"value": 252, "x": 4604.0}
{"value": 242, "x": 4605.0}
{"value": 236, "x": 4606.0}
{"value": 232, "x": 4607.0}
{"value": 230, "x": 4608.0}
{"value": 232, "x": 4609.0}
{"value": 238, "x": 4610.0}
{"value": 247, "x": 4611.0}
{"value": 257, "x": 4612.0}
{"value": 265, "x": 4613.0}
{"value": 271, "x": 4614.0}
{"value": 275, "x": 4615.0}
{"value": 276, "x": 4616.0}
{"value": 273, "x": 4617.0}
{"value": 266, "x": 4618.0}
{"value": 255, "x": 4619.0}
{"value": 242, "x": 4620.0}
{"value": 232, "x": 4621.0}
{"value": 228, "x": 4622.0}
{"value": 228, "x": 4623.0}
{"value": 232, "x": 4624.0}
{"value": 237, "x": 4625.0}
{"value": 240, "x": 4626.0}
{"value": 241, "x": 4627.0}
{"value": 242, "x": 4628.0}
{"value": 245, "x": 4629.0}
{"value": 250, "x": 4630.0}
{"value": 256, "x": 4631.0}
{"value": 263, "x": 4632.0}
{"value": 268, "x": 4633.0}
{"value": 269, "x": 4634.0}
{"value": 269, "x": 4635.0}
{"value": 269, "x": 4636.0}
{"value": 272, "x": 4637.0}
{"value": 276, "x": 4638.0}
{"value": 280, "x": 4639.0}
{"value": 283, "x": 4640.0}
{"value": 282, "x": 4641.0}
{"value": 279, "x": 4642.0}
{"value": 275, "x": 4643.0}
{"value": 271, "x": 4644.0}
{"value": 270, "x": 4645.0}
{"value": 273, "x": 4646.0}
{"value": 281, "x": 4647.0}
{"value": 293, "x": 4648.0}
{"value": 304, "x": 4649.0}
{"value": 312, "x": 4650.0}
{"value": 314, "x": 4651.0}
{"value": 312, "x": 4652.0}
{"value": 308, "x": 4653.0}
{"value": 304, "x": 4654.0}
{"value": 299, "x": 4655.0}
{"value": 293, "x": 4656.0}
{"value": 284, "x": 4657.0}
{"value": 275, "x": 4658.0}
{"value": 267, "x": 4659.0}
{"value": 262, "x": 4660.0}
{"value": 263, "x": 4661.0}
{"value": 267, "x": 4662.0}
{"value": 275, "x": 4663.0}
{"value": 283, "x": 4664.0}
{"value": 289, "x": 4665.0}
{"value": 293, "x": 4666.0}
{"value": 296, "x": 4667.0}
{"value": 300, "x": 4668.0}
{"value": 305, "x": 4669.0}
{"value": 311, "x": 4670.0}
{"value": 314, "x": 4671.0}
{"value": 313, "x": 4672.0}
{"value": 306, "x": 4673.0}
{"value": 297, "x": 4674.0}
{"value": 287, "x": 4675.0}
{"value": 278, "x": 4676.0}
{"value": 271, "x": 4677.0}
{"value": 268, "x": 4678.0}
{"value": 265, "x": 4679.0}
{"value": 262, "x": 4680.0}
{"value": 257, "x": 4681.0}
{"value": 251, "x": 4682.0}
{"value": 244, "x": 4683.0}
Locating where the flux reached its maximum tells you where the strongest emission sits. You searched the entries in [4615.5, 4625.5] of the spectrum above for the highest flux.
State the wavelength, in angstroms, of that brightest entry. 4616.0 angstroms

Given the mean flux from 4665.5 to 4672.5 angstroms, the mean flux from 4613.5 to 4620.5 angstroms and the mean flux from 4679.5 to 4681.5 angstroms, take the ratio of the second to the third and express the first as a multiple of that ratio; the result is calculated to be 298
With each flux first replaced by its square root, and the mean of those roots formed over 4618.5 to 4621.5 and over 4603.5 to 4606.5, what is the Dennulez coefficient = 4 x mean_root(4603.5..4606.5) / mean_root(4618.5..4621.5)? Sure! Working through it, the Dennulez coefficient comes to 4.00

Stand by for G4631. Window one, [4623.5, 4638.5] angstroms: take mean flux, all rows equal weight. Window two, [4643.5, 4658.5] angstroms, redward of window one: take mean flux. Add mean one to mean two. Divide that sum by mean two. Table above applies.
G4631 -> 1.87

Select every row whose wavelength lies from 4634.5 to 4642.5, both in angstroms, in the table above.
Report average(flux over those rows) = 276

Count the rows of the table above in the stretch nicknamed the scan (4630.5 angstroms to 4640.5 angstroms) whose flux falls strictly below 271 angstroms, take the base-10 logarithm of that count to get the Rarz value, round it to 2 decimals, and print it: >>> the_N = 0.78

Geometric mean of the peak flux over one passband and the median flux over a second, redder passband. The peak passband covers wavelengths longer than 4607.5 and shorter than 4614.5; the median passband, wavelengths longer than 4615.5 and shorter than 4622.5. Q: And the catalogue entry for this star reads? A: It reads 263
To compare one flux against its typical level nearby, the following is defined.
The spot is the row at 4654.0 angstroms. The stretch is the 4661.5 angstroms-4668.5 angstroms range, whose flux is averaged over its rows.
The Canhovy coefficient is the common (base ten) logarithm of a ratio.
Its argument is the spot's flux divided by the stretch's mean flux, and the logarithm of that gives 0.03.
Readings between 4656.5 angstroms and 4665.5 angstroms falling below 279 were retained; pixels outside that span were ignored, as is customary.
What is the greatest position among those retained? 4663.0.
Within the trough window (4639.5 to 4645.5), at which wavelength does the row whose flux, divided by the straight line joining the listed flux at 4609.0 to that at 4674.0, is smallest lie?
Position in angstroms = 4645.0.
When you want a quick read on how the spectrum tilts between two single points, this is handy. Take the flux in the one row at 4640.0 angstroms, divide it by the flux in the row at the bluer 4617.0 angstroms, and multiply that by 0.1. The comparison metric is 0.104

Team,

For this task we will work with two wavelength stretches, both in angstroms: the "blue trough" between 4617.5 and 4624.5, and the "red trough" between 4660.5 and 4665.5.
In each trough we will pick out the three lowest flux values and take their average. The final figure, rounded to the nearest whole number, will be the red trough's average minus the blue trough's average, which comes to 39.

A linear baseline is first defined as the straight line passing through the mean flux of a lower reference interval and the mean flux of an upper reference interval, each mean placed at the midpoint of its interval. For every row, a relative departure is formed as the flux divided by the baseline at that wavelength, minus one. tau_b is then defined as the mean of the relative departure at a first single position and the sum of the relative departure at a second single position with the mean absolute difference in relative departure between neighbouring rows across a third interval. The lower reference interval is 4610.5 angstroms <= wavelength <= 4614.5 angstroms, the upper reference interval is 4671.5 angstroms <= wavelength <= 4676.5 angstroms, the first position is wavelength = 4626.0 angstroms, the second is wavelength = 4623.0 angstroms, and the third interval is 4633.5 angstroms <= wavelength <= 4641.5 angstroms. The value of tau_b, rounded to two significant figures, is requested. -0.12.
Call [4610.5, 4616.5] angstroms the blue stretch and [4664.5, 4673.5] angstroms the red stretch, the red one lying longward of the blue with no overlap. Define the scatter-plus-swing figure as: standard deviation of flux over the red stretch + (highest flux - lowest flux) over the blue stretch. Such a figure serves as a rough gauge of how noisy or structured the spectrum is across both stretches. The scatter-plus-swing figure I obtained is 38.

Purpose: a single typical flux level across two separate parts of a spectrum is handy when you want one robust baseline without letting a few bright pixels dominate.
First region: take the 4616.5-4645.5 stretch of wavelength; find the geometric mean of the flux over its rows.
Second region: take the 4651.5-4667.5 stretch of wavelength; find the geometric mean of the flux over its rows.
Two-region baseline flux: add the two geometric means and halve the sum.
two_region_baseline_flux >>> 271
